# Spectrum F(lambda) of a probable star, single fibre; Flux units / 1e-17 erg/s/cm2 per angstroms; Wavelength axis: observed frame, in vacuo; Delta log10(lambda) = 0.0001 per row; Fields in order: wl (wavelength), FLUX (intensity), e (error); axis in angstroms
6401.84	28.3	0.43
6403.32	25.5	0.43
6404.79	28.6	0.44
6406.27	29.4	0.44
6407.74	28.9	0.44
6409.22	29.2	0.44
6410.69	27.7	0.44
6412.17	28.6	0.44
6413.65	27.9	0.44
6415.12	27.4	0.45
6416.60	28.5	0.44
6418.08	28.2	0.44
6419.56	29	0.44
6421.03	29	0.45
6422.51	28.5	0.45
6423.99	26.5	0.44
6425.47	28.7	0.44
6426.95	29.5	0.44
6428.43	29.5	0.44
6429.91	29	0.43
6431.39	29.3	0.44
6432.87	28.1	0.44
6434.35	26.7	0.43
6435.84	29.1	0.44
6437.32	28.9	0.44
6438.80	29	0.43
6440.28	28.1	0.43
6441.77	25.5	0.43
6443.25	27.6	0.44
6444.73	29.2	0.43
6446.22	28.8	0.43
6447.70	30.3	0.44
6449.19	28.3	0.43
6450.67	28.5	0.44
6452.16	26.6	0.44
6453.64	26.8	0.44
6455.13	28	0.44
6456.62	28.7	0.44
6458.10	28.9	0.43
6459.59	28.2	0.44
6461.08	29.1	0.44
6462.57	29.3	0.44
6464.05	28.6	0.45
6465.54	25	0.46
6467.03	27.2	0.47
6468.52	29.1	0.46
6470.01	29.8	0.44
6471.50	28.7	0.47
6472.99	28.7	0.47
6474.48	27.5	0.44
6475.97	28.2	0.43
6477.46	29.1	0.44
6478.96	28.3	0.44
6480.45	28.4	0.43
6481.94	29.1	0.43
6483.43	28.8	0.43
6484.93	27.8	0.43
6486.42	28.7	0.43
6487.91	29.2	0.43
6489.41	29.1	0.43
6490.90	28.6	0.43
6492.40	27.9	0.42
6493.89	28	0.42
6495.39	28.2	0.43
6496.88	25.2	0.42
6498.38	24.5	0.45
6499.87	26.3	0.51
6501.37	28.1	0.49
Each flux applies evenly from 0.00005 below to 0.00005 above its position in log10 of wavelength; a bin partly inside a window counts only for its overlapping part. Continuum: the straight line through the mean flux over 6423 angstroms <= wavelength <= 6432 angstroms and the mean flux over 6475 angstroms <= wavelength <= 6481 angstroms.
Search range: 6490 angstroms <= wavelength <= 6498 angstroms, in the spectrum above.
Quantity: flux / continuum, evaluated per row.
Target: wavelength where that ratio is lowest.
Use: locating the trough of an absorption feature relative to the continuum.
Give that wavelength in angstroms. 6496.88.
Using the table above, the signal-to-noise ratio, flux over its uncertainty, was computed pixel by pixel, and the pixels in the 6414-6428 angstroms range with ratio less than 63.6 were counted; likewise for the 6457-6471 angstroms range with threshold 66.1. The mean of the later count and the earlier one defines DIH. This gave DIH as 4.00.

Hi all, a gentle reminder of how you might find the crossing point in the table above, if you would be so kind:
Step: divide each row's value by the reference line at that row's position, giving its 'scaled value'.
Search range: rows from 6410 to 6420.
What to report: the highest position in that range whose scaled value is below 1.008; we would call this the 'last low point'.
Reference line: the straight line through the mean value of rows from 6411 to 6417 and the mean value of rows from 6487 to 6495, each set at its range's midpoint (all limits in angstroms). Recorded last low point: 6418.08 angstroms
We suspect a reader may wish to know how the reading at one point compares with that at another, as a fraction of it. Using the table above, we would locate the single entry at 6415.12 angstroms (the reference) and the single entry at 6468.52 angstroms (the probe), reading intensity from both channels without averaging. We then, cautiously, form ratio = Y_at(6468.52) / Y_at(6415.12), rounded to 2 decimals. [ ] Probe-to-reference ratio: 1.06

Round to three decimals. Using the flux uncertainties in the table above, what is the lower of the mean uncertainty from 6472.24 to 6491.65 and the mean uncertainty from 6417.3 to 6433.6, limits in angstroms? 0.435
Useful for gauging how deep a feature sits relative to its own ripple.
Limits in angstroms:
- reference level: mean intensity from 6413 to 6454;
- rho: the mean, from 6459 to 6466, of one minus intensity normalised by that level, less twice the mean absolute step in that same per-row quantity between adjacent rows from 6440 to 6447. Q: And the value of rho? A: -0.11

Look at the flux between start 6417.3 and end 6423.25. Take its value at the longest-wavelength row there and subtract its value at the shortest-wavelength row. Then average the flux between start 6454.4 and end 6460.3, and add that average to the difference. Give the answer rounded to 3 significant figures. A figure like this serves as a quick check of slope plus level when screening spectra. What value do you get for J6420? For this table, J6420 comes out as 28.8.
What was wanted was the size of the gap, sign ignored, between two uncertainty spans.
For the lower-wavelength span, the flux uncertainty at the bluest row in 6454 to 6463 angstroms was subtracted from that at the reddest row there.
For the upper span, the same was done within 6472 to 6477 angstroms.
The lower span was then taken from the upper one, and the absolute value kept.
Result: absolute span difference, 0.040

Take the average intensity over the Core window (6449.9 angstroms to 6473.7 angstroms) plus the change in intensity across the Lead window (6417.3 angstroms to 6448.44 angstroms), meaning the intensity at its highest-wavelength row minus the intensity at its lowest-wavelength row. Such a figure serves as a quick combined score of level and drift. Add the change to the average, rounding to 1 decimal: 30.3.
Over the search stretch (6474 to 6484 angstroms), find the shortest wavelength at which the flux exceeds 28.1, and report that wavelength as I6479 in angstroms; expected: 6475.97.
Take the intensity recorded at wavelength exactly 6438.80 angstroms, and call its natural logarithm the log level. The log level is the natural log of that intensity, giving 3.37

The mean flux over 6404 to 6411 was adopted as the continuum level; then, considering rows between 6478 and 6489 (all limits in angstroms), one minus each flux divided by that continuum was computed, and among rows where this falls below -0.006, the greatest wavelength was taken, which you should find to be 6487.91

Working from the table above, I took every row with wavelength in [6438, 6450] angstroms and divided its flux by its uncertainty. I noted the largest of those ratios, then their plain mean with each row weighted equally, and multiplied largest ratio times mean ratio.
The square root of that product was 67.2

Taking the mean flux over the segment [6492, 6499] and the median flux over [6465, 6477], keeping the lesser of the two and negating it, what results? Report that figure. -26.8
